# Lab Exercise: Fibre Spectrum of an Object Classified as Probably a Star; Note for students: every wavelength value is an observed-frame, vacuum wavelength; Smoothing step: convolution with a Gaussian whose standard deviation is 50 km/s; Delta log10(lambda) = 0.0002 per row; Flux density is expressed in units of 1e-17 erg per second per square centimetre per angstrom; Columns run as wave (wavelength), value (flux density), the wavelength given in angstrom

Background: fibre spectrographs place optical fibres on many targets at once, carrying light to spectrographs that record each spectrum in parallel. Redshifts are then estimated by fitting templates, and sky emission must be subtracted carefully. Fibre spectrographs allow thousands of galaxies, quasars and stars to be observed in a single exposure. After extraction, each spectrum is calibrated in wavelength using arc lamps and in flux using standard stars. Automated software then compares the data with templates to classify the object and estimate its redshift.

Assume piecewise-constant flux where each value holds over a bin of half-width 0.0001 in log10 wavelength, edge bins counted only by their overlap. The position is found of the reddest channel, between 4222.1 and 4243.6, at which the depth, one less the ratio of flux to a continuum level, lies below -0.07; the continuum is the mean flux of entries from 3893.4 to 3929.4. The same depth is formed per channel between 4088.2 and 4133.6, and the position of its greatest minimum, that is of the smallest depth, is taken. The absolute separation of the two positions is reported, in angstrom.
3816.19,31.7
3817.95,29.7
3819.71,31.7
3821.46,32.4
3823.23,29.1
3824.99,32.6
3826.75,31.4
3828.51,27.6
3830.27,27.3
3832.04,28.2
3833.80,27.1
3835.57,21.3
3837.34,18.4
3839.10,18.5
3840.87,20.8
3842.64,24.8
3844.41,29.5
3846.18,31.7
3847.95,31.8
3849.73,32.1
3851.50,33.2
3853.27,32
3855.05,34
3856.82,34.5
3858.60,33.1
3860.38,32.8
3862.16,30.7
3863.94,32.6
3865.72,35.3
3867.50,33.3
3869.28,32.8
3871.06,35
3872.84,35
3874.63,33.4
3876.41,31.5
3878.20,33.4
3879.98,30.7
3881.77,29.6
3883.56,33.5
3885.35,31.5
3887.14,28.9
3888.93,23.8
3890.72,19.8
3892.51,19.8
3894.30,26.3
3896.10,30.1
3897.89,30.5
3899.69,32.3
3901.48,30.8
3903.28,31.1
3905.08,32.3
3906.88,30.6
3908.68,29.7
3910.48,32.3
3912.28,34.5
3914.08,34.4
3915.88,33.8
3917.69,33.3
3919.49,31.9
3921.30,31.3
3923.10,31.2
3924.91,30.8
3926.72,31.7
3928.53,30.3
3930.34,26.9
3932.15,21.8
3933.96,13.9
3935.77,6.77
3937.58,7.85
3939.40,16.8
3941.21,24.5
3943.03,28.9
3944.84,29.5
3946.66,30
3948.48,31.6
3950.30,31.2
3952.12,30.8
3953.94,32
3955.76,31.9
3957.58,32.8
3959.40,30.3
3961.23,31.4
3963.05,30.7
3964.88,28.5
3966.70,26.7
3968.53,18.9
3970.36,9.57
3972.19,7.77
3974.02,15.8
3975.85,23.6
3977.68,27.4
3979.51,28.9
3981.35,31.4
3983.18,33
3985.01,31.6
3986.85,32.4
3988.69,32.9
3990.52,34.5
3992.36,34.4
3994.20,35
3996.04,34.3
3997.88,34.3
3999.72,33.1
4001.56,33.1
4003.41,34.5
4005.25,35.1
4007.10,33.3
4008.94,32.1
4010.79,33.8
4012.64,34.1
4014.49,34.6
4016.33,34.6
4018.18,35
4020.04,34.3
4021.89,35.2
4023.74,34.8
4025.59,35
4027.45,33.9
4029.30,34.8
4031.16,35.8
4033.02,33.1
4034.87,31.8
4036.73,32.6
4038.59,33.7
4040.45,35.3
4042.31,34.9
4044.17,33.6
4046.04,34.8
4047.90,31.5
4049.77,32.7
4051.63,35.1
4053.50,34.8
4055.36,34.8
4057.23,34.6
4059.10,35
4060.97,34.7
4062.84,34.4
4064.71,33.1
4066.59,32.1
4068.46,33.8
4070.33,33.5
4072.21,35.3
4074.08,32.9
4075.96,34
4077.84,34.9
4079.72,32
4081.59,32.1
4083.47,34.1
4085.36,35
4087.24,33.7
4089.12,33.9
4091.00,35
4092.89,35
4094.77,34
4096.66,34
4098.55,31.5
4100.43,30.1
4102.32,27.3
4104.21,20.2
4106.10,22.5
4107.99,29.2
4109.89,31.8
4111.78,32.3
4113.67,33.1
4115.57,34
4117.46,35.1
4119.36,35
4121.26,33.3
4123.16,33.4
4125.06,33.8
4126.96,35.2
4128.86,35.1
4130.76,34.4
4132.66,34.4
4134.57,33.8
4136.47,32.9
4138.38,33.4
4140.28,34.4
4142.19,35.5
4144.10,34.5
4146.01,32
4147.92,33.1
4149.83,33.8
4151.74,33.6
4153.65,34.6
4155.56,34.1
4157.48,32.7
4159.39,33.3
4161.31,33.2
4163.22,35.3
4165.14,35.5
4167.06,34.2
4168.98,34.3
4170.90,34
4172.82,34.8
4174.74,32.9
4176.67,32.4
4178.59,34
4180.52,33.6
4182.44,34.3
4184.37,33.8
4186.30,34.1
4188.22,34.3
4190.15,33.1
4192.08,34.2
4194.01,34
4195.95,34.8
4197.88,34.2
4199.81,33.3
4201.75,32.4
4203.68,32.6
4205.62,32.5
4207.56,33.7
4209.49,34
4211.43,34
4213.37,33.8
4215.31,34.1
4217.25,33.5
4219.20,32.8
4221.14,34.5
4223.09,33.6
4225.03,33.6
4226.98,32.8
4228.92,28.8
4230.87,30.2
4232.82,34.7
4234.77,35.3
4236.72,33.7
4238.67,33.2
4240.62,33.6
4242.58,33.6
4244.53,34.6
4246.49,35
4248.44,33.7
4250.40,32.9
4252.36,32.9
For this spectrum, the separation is 109.8 angstrom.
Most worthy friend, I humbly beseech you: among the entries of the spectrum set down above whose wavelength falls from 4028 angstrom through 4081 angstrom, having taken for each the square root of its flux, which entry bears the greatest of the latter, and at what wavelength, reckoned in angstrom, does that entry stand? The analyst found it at 4031.16 angstrom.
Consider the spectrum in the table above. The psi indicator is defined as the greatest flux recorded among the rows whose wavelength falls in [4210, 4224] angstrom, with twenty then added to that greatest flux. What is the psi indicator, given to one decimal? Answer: 54.5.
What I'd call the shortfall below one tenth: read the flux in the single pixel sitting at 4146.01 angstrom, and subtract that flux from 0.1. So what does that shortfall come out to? -32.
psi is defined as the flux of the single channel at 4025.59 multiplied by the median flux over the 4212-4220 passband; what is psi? 1178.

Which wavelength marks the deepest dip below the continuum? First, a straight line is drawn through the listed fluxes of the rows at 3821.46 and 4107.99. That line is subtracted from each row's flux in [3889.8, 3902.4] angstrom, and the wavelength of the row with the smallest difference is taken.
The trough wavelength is 3890.72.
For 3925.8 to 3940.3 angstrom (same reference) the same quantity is 3935.77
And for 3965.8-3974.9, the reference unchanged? 3972.19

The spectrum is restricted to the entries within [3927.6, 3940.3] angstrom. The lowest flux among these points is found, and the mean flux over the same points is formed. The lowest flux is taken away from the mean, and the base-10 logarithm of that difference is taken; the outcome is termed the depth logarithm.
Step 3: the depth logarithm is 1.04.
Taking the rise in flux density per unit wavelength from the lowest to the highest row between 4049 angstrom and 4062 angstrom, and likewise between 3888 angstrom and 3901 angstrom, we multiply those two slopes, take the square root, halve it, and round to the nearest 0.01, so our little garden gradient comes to 0.19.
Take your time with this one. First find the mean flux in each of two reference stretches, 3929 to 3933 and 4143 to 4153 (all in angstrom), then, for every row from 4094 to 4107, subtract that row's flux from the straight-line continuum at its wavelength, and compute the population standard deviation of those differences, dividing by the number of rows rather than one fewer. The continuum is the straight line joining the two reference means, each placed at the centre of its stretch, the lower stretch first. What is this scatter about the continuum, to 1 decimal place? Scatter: 5.2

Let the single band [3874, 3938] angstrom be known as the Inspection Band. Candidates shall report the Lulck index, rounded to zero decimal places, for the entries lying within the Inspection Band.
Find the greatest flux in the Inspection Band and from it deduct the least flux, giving 28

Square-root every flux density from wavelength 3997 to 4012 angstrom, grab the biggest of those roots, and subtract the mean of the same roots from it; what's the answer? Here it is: 0.12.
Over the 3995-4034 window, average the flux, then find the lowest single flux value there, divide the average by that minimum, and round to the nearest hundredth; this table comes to 1.07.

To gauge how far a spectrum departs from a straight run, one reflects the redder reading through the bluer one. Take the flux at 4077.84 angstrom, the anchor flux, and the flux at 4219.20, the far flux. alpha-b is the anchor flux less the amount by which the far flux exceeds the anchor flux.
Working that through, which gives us 37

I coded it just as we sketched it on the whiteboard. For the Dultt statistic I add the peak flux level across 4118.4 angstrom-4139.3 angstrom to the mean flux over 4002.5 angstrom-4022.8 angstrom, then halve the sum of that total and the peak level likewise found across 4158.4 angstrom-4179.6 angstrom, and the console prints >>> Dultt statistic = 52.5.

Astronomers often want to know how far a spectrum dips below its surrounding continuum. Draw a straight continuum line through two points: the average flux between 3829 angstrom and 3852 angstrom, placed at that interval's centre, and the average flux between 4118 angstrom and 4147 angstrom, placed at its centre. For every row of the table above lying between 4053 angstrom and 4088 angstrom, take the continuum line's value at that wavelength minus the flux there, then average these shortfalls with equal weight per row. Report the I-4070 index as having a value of -1.5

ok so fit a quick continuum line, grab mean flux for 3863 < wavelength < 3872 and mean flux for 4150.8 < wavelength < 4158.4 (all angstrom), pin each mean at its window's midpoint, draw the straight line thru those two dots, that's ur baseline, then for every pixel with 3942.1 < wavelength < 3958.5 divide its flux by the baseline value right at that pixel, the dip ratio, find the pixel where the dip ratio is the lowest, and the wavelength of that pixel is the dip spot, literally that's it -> 3943.03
